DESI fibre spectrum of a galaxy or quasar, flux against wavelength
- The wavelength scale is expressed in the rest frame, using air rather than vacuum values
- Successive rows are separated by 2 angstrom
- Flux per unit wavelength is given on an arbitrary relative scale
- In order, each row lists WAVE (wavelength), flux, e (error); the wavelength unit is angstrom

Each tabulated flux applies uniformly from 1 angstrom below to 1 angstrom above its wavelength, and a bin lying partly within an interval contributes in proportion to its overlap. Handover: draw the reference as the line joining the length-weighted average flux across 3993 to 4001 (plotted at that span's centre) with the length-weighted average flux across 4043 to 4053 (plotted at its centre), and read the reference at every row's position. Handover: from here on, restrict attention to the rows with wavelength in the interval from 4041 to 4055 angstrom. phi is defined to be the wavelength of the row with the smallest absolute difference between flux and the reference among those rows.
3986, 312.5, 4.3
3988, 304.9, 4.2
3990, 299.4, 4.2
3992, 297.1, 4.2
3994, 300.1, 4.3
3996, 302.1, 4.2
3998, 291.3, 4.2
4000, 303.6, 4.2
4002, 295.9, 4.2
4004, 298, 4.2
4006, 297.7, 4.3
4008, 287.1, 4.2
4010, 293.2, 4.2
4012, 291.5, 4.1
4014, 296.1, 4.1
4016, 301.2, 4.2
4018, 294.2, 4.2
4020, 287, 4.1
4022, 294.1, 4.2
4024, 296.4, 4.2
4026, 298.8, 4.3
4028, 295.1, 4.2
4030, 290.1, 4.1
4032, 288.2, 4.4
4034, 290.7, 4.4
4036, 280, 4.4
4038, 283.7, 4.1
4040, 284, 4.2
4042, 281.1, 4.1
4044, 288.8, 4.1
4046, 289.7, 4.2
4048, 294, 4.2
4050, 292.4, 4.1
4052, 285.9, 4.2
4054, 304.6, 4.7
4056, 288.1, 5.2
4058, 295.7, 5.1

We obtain 4046 angstrom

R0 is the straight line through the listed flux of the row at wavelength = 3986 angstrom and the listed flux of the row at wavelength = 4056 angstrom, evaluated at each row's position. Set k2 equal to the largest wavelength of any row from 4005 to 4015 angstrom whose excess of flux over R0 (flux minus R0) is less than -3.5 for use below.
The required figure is 4014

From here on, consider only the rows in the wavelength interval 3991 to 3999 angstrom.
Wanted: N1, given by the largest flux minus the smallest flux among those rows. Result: 10.8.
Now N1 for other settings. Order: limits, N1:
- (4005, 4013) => 10.6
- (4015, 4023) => 14.2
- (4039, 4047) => 8.6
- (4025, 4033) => 10.6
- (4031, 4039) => 10.7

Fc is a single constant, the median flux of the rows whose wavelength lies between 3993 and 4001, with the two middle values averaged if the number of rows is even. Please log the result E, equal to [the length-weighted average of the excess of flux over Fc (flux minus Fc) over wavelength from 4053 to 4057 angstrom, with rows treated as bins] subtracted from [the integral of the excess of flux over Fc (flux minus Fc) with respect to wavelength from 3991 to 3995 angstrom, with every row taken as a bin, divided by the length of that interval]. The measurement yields 2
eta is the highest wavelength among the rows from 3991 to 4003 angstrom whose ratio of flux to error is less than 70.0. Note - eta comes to 3998 angstrom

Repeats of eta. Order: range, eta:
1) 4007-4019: 4010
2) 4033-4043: 4042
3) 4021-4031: 4026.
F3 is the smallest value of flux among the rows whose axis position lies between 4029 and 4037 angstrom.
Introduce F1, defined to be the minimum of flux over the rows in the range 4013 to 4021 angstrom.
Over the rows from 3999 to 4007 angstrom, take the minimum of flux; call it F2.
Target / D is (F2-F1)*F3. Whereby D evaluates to 2492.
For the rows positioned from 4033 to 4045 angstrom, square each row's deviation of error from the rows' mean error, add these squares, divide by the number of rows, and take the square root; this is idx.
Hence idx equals 0.13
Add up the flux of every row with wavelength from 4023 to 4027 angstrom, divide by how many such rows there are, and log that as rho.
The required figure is 298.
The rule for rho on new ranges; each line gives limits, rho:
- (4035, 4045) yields 284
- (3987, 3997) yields 301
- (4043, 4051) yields 291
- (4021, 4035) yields 293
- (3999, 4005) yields 299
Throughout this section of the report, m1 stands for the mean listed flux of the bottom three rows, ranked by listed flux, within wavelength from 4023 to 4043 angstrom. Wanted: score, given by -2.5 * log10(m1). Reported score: -6.12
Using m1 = 282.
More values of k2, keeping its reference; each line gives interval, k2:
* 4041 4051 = 4042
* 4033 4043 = 4042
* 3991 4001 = 4000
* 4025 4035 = 4034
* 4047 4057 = 4052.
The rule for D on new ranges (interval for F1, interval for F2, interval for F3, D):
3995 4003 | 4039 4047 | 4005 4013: -2928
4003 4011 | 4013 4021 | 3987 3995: -30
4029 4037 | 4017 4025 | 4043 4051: 2022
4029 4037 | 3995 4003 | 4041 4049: 3176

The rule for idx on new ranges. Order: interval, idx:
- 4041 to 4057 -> 0.37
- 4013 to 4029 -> 0.06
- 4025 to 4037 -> 0.12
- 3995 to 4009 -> 0.03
